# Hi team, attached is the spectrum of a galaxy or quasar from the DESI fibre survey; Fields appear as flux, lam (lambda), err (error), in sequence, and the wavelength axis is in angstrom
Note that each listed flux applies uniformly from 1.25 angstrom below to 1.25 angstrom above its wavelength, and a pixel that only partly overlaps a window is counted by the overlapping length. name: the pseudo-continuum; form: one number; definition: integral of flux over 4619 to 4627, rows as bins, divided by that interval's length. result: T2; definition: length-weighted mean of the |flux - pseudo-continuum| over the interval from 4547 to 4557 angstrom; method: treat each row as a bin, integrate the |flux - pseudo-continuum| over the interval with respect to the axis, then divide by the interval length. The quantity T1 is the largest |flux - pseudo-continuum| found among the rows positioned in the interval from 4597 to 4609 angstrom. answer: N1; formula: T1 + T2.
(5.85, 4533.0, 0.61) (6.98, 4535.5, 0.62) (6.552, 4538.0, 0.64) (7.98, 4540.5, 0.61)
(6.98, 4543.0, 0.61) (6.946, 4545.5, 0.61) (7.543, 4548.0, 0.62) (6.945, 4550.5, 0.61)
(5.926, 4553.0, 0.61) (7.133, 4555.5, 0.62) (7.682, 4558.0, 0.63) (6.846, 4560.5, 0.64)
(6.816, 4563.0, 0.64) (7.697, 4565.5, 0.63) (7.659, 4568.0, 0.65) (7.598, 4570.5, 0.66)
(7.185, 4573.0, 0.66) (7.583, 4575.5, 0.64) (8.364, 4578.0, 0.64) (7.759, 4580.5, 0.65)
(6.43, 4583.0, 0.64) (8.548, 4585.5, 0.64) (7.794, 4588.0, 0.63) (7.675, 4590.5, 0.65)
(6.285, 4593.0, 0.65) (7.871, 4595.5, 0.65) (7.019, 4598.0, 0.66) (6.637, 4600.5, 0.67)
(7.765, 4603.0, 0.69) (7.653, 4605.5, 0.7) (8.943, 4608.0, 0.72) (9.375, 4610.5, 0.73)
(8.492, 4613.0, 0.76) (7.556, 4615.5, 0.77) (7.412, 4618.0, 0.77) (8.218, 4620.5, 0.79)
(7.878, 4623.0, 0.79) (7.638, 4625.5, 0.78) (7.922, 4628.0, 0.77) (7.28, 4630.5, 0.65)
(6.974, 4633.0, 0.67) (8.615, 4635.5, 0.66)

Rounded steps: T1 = 1.3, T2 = 1.01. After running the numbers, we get 2.26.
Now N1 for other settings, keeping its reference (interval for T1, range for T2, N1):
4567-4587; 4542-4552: 2.28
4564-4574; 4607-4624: 1.33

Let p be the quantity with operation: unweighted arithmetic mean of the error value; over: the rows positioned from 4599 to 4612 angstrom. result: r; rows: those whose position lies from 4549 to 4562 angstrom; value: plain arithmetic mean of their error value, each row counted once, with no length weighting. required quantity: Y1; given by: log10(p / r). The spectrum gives 0.053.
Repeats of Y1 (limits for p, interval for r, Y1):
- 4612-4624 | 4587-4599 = 0.078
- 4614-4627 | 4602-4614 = 0.035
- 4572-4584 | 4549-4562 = 0.016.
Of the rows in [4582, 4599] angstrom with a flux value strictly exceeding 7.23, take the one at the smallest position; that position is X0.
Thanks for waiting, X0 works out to 4585.5 angstrom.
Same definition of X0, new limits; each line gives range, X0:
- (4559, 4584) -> 4565.5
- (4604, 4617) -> 4605.5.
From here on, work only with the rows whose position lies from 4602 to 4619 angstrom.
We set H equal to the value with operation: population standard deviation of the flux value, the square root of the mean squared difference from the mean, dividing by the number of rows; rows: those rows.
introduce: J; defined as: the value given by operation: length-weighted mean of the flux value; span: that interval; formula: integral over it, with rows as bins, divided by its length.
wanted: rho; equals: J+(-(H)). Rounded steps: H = 0.7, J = 8.19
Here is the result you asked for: 7.5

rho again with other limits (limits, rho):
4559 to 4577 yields 7.0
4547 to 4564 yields 6.4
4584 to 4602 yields 6.7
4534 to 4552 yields 6.7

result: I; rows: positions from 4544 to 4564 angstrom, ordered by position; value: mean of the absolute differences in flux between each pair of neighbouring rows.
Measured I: 0.69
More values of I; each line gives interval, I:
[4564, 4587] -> 0.72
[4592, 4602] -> 0.94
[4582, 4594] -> 1.10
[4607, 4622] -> 0.64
